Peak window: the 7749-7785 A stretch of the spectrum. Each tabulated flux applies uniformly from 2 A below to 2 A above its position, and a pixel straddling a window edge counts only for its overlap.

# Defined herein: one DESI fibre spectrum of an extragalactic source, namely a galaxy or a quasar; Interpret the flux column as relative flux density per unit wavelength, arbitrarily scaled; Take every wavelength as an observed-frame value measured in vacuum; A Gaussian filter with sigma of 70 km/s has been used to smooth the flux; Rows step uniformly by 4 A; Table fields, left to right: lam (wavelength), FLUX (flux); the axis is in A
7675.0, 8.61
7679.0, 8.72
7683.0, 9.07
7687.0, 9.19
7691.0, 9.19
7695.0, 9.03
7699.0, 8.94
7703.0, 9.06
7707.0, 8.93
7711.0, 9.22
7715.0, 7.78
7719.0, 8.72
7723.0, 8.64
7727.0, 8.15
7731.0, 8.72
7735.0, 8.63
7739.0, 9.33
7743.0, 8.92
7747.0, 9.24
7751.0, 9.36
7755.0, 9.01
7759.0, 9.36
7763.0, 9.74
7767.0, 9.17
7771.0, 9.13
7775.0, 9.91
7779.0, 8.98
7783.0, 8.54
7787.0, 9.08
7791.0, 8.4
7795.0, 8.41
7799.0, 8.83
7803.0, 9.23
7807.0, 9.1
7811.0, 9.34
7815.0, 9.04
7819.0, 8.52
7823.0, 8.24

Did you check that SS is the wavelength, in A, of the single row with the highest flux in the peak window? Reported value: 7775.0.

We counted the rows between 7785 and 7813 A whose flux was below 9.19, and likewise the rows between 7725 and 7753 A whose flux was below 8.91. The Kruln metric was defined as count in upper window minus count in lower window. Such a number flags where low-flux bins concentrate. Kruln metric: 2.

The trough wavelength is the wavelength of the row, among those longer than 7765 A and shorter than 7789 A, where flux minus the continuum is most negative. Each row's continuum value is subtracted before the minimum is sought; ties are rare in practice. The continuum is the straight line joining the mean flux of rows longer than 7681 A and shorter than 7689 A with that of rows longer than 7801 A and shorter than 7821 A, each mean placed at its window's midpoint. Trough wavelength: 7783.0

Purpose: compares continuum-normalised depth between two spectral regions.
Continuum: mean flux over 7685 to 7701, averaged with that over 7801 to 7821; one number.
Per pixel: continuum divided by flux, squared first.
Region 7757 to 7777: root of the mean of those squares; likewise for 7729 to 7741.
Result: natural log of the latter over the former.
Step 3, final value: 0.06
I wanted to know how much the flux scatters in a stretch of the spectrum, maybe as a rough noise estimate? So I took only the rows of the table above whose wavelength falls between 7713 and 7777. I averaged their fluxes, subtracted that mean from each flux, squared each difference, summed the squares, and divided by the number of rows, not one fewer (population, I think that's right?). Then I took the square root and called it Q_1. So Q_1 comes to 0.53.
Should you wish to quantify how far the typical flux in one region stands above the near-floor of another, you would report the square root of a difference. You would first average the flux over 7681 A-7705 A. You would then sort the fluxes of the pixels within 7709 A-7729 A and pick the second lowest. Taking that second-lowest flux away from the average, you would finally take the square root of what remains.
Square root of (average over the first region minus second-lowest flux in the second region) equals 1.0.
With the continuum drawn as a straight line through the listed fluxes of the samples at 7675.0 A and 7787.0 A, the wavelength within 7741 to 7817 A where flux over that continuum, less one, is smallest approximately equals 7795.0 A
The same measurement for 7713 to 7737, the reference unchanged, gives 7715.0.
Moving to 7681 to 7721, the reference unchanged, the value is 7715.0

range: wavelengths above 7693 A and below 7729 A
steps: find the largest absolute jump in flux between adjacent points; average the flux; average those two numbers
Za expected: 5.08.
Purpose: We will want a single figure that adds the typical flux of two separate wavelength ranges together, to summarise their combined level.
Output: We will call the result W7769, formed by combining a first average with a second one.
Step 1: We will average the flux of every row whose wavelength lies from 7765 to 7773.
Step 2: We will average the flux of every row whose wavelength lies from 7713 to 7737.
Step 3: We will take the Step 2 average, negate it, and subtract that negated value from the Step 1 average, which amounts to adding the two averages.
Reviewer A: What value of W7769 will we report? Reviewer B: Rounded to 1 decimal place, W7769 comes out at 17.6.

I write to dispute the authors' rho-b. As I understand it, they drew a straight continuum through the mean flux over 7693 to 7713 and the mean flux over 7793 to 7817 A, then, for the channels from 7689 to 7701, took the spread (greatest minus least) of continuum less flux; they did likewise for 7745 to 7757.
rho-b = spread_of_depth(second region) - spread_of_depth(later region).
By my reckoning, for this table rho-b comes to -0.1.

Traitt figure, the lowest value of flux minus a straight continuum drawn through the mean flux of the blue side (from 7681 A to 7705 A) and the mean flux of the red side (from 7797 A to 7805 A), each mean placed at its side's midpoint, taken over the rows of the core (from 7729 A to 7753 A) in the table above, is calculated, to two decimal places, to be -0.43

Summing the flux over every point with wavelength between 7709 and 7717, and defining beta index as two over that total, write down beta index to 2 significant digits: 0.12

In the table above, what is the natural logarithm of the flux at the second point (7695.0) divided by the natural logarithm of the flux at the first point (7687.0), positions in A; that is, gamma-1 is 0.99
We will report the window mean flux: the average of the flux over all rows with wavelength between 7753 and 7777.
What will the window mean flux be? 9.39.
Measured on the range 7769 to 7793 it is 9.01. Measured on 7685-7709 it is 9.06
